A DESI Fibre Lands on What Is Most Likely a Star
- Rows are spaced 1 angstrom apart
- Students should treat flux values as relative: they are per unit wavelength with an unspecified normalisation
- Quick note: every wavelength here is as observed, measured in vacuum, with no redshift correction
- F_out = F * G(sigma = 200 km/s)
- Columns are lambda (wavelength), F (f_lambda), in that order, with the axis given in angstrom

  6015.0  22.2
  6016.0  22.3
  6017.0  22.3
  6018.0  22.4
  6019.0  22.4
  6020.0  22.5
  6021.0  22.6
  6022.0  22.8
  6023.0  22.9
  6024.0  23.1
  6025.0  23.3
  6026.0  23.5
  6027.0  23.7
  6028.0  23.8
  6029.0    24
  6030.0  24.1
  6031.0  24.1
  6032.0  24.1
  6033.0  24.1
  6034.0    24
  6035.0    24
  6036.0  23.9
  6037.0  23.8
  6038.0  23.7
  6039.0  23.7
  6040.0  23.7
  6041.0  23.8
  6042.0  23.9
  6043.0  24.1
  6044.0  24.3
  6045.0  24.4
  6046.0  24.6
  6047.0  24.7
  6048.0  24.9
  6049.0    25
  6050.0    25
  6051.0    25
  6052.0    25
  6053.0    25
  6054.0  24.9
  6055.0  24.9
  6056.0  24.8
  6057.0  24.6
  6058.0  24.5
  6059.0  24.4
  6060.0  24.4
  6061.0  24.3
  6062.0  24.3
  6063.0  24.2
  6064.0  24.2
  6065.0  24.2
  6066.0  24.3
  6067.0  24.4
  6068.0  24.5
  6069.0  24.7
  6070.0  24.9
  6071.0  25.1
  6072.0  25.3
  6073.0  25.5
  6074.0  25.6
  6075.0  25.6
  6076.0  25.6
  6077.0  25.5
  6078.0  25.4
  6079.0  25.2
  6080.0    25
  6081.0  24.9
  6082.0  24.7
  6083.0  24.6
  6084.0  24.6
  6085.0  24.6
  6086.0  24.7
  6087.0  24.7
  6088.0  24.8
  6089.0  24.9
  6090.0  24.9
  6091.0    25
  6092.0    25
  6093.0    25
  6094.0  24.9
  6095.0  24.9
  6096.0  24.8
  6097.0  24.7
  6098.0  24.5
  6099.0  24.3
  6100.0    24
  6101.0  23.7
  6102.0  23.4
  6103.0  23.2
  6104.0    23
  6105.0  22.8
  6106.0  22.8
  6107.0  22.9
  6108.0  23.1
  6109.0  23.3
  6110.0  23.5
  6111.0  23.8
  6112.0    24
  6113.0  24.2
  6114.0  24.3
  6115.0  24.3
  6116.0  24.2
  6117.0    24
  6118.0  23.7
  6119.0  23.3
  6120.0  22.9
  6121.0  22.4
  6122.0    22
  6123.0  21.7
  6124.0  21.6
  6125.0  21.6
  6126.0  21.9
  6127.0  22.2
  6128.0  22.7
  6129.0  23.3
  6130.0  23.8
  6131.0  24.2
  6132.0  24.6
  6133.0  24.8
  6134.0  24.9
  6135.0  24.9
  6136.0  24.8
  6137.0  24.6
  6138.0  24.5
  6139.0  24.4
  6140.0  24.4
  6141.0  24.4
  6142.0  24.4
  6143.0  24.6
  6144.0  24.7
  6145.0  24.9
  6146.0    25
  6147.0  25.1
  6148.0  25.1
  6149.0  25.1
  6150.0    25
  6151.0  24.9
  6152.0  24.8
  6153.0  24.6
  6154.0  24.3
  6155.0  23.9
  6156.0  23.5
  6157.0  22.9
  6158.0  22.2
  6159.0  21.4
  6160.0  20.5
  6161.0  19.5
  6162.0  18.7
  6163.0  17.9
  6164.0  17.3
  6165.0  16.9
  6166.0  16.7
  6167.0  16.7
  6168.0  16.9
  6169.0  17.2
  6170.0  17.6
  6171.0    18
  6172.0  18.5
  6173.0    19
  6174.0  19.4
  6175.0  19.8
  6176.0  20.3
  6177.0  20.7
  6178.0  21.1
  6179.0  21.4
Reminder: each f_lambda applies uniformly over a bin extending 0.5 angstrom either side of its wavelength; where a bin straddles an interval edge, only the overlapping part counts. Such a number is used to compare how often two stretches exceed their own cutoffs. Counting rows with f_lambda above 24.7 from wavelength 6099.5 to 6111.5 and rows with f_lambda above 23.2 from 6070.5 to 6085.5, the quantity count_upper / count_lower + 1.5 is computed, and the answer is 1.5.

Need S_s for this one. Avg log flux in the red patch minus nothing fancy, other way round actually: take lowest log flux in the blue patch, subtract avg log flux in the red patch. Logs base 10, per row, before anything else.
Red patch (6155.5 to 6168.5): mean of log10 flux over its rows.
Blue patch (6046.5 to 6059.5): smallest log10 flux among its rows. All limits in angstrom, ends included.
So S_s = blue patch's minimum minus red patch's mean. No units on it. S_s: 0.10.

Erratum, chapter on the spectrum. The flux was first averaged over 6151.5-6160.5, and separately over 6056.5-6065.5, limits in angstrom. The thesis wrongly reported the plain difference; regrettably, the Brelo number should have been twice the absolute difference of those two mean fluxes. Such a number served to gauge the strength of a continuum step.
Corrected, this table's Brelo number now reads 2.4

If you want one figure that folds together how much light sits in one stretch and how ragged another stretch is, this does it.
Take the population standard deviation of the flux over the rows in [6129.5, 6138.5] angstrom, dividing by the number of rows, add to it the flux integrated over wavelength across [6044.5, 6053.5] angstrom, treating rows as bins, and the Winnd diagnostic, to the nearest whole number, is 224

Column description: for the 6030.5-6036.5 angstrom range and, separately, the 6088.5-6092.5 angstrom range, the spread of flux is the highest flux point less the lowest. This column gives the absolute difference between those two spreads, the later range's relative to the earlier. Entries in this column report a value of 0.1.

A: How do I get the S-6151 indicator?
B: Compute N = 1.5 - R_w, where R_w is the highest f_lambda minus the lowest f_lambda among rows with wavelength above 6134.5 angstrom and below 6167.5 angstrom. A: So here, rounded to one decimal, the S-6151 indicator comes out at -6.9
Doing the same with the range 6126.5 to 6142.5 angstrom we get -1.2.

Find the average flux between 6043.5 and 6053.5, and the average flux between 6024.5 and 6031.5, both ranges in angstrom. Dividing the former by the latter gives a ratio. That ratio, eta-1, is 1.04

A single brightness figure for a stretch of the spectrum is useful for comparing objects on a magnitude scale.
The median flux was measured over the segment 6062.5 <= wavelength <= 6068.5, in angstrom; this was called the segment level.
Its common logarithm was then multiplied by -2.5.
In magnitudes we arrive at -3.46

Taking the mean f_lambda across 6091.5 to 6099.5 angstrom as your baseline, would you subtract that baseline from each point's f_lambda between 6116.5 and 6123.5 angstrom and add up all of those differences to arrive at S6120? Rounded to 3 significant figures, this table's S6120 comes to -13.3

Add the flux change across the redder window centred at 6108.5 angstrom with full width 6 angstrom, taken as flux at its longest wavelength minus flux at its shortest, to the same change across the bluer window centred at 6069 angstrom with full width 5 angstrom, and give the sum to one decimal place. 1.7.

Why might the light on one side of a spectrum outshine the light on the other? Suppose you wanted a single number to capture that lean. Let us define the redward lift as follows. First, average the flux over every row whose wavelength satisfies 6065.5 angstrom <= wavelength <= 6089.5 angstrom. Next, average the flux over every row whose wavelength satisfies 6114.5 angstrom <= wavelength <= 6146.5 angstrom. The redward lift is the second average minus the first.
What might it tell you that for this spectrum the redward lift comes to -1.2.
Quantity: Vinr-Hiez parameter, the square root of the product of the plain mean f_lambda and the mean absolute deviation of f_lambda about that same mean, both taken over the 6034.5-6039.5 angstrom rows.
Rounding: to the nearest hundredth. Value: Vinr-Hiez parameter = 1.57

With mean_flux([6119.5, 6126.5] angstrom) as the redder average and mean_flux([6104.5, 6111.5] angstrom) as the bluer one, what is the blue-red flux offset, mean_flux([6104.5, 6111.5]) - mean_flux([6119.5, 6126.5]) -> 1.2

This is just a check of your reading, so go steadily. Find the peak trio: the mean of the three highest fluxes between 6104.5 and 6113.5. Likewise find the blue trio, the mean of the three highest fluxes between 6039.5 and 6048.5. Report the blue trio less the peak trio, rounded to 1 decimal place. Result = 0.7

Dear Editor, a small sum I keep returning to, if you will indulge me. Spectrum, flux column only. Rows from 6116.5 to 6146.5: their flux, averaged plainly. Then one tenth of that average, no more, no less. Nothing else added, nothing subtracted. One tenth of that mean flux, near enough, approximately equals 2.37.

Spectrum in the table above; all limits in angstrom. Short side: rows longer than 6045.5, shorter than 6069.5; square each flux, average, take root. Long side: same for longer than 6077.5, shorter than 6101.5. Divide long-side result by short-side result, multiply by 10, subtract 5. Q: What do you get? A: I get 5.1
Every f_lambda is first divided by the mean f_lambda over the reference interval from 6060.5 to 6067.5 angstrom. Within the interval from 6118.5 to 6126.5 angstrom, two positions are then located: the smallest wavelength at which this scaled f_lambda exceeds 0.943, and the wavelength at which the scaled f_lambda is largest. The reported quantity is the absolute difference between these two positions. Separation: 0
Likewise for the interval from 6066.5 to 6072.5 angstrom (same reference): 5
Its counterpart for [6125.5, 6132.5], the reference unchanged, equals 3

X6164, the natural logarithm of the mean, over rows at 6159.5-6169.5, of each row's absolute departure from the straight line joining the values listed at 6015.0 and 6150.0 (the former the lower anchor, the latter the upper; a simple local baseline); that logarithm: 2.0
